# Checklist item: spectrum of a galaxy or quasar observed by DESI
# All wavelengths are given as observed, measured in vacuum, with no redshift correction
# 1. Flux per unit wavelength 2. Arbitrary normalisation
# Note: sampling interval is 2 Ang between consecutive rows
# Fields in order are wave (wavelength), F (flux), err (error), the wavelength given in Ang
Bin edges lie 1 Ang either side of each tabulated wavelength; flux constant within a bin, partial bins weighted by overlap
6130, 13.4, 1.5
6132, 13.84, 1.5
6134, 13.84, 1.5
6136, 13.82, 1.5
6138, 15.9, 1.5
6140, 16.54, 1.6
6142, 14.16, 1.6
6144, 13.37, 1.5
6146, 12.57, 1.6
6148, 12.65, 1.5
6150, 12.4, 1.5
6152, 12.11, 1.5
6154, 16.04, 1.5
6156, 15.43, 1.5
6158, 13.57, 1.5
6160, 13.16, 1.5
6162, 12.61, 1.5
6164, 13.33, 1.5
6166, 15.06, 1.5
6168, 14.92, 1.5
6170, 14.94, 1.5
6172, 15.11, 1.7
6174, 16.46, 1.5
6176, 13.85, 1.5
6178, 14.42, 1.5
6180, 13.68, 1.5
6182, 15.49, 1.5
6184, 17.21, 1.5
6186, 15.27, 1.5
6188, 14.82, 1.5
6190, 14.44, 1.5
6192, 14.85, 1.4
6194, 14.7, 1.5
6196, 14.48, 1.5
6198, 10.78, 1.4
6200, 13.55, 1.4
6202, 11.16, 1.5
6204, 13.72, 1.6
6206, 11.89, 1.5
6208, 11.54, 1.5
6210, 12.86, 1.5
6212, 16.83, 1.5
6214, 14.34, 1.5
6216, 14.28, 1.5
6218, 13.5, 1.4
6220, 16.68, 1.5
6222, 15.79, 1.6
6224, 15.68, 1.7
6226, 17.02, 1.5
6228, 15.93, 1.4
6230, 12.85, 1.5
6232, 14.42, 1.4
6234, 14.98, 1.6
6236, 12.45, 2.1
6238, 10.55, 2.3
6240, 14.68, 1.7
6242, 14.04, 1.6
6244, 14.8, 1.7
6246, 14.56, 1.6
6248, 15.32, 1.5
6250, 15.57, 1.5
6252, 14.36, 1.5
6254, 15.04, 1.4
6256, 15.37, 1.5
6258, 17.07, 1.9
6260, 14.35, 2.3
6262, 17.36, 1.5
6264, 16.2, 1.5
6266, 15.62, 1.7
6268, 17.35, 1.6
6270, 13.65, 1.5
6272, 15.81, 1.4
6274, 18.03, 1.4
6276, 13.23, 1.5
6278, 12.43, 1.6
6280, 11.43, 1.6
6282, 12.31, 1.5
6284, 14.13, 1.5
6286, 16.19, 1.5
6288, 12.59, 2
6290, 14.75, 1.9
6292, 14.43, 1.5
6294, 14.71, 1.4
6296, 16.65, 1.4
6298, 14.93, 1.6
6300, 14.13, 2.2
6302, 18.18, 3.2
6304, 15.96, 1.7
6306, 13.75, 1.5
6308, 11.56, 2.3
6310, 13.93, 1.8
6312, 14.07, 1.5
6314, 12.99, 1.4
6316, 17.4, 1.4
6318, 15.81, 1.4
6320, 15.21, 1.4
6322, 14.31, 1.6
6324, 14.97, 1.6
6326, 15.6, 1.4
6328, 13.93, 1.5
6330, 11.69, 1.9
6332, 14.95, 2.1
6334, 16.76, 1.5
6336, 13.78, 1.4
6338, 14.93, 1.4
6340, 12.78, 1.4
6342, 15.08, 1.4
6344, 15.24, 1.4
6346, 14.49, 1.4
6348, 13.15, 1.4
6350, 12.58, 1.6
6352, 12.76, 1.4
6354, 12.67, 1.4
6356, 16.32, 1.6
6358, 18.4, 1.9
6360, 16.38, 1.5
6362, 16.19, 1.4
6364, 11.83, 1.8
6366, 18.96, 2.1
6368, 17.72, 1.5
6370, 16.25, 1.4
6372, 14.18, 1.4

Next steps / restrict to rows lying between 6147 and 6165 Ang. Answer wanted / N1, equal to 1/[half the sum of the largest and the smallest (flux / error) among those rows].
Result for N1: 0.107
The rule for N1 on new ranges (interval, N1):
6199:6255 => 0.125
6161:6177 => 0.103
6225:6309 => 0.115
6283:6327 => 0.115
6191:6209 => 0.111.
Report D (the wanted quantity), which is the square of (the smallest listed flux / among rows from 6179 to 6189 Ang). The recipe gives 187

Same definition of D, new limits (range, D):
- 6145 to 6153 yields 147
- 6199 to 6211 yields 125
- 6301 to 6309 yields 134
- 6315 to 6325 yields 205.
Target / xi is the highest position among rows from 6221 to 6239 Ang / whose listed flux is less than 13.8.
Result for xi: 6238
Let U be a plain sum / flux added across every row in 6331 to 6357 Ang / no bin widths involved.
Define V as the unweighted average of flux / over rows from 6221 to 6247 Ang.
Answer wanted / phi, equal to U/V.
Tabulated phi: 12.8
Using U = 185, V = 14.4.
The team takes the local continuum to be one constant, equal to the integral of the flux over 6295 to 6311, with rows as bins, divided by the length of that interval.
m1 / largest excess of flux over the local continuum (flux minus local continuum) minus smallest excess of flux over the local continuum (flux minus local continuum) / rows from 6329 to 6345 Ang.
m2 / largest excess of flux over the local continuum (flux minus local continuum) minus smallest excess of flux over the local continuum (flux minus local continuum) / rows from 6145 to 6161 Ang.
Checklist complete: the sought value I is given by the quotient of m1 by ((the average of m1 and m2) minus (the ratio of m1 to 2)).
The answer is 2.6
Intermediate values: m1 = 5.1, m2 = 3.9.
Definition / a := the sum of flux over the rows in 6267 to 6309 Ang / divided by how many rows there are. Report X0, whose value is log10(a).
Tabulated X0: 1.16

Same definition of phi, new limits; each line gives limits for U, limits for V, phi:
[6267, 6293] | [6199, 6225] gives 13.3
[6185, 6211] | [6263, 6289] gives 12.0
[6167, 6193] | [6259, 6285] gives 13.2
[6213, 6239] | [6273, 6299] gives 13.2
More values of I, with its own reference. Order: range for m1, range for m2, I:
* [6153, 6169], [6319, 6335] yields 1.4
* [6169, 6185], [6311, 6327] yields 1.6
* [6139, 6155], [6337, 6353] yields 3.3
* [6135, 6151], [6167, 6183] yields 3.0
